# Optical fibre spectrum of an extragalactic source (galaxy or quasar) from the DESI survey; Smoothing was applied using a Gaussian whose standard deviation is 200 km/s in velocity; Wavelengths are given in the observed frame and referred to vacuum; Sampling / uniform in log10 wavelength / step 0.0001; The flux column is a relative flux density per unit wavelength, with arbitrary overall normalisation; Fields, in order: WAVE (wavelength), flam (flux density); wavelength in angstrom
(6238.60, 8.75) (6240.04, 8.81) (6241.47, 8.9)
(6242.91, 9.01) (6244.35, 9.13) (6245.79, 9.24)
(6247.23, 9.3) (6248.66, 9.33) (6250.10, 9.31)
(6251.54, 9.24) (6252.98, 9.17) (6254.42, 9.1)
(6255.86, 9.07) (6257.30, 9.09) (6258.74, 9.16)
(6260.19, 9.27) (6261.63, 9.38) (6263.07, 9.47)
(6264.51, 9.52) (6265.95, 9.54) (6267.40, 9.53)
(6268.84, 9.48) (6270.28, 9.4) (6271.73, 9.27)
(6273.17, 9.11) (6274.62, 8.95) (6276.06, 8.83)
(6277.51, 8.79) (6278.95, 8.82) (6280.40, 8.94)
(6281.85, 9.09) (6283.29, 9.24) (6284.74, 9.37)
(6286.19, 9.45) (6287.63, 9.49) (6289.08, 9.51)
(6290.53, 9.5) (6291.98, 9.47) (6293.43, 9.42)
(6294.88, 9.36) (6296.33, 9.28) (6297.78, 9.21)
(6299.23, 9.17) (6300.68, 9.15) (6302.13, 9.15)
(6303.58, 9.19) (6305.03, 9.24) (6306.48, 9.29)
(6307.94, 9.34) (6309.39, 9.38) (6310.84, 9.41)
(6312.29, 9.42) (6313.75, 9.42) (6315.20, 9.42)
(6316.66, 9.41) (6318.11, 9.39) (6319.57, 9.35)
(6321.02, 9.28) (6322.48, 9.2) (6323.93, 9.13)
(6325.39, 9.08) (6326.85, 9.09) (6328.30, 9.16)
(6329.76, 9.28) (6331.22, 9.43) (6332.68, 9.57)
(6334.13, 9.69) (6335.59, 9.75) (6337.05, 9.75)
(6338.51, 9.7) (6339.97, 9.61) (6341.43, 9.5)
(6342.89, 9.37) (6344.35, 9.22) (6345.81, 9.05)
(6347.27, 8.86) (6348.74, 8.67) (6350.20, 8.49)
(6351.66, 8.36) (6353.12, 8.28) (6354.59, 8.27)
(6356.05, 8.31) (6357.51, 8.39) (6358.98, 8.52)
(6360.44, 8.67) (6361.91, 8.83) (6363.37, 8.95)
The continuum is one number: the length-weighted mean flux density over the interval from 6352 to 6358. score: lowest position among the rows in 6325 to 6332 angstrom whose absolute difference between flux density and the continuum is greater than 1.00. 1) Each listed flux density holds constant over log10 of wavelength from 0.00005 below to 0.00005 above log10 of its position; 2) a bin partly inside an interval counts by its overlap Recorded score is 6331.22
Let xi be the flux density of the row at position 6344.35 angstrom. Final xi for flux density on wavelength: 9.22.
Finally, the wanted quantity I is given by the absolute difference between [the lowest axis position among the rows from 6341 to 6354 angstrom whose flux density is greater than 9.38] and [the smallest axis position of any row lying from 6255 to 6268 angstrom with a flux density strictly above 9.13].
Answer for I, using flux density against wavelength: 82.7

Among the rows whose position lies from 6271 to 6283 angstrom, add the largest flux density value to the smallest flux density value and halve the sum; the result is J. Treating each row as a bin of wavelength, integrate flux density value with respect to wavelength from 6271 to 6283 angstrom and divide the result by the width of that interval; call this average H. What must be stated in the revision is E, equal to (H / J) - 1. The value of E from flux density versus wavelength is -0.005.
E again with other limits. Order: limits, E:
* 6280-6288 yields 0.006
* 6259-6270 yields 0.004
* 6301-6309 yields 0.000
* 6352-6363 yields -0.008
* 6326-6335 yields -0.002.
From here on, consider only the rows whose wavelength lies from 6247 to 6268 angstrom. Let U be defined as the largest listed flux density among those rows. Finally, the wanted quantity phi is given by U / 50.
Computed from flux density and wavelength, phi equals 0.1908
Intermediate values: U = 9.54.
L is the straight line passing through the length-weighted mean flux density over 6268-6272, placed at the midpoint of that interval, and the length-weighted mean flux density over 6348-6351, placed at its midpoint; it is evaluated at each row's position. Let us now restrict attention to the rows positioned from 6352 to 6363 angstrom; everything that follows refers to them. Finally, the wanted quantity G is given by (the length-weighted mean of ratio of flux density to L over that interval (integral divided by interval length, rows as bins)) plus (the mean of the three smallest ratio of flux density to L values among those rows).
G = 1.97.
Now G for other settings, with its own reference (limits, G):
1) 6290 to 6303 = 2.03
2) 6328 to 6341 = 2.16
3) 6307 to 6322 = 2.09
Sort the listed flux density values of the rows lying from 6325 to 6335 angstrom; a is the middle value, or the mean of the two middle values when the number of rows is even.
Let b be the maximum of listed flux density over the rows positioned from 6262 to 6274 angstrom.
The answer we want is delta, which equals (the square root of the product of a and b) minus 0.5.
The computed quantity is 8.91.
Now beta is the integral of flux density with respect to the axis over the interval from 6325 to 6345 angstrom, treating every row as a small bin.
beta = 189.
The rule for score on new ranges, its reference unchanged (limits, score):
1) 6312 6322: 6312.29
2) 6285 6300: 6286.19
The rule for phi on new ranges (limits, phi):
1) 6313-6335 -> 0.1938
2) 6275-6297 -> 0.1902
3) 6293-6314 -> 0.1884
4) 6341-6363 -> 0.1900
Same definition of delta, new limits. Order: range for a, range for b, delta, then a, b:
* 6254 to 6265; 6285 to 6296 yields 8.86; 9.2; 9.51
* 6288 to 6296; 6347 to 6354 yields 8.66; 9.5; 8.86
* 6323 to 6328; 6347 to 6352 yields 8.47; 9.1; 8.86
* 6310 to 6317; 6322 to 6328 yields 8.81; 9.4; 9.2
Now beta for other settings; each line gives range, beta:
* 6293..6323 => 279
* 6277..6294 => 157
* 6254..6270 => 149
